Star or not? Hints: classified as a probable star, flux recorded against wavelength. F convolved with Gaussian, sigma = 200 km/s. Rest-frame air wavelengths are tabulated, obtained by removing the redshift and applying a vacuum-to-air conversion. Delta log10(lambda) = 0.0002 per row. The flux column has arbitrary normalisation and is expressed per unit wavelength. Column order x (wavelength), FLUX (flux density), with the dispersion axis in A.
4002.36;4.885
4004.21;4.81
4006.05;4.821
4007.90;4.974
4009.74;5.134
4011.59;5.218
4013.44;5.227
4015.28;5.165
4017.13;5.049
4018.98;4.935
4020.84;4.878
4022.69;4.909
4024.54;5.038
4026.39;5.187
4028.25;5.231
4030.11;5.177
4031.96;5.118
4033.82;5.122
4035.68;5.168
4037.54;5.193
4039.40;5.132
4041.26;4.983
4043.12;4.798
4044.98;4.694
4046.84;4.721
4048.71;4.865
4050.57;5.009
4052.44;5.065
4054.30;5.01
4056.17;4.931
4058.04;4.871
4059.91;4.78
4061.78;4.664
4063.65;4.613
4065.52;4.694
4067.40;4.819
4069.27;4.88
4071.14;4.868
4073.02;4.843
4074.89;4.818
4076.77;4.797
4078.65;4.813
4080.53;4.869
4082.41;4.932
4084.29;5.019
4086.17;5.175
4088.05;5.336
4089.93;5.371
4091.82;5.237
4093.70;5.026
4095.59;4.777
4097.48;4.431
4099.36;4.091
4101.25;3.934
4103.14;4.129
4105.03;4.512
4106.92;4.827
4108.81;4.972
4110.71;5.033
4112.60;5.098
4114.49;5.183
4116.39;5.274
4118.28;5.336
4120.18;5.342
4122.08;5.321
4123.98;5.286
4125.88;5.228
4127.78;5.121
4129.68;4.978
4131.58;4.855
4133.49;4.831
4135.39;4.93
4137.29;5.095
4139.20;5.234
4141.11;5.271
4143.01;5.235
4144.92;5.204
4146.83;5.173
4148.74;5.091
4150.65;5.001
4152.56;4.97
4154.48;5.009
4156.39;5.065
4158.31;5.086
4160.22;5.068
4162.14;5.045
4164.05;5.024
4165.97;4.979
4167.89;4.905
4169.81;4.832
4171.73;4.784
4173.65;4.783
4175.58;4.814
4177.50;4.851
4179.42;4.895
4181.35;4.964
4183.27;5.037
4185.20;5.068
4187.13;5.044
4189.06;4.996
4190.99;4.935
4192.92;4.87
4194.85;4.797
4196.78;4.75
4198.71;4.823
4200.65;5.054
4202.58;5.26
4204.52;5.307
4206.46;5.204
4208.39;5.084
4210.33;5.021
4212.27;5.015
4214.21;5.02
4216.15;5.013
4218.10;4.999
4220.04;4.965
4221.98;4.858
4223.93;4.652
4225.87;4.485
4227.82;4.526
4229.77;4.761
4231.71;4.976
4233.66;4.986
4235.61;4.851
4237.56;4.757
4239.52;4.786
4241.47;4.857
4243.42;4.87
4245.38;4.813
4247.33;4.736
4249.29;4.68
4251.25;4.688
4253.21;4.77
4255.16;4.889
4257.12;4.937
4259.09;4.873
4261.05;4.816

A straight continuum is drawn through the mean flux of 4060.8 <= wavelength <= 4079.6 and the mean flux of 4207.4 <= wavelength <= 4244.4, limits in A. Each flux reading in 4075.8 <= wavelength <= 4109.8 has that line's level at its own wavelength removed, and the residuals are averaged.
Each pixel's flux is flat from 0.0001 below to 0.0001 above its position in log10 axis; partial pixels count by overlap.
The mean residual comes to 0.00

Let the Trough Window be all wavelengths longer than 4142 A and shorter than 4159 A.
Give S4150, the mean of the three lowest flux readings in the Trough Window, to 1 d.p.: 5.0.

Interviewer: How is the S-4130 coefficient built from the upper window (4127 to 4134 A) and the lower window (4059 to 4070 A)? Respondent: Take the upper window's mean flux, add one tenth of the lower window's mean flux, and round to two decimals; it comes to 5.42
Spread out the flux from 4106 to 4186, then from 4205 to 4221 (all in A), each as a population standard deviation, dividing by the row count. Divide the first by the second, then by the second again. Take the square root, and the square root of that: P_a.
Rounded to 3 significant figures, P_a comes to 2.41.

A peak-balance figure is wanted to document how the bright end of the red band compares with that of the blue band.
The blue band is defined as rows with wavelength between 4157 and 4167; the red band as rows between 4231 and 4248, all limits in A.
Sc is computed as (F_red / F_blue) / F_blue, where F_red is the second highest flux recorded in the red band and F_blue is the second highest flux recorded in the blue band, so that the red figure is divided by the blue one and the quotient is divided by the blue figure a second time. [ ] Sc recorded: 0.194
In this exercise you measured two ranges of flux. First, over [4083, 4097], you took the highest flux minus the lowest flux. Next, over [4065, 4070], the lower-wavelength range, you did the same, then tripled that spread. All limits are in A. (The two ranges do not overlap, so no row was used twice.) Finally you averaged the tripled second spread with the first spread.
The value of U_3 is 0.58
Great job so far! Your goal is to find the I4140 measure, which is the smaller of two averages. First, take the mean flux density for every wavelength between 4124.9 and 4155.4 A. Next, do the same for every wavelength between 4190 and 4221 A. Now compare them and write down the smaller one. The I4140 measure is 5.01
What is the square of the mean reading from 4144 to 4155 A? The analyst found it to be 25.8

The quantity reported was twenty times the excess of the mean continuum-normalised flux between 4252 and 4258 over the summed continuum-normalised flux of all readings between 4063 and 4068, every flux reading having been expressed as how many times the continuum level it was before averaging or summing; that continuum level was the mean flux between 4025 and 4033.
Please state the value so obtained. -36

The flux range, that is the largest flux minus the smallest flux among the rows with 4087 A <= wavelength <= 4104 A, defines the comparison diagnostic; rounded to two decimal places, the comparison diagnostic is 1.44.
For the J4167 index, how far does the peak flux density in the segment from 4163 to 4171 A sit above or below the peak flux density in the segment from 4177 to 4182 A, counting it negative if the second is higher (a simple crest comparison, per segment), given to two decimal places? 0.06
